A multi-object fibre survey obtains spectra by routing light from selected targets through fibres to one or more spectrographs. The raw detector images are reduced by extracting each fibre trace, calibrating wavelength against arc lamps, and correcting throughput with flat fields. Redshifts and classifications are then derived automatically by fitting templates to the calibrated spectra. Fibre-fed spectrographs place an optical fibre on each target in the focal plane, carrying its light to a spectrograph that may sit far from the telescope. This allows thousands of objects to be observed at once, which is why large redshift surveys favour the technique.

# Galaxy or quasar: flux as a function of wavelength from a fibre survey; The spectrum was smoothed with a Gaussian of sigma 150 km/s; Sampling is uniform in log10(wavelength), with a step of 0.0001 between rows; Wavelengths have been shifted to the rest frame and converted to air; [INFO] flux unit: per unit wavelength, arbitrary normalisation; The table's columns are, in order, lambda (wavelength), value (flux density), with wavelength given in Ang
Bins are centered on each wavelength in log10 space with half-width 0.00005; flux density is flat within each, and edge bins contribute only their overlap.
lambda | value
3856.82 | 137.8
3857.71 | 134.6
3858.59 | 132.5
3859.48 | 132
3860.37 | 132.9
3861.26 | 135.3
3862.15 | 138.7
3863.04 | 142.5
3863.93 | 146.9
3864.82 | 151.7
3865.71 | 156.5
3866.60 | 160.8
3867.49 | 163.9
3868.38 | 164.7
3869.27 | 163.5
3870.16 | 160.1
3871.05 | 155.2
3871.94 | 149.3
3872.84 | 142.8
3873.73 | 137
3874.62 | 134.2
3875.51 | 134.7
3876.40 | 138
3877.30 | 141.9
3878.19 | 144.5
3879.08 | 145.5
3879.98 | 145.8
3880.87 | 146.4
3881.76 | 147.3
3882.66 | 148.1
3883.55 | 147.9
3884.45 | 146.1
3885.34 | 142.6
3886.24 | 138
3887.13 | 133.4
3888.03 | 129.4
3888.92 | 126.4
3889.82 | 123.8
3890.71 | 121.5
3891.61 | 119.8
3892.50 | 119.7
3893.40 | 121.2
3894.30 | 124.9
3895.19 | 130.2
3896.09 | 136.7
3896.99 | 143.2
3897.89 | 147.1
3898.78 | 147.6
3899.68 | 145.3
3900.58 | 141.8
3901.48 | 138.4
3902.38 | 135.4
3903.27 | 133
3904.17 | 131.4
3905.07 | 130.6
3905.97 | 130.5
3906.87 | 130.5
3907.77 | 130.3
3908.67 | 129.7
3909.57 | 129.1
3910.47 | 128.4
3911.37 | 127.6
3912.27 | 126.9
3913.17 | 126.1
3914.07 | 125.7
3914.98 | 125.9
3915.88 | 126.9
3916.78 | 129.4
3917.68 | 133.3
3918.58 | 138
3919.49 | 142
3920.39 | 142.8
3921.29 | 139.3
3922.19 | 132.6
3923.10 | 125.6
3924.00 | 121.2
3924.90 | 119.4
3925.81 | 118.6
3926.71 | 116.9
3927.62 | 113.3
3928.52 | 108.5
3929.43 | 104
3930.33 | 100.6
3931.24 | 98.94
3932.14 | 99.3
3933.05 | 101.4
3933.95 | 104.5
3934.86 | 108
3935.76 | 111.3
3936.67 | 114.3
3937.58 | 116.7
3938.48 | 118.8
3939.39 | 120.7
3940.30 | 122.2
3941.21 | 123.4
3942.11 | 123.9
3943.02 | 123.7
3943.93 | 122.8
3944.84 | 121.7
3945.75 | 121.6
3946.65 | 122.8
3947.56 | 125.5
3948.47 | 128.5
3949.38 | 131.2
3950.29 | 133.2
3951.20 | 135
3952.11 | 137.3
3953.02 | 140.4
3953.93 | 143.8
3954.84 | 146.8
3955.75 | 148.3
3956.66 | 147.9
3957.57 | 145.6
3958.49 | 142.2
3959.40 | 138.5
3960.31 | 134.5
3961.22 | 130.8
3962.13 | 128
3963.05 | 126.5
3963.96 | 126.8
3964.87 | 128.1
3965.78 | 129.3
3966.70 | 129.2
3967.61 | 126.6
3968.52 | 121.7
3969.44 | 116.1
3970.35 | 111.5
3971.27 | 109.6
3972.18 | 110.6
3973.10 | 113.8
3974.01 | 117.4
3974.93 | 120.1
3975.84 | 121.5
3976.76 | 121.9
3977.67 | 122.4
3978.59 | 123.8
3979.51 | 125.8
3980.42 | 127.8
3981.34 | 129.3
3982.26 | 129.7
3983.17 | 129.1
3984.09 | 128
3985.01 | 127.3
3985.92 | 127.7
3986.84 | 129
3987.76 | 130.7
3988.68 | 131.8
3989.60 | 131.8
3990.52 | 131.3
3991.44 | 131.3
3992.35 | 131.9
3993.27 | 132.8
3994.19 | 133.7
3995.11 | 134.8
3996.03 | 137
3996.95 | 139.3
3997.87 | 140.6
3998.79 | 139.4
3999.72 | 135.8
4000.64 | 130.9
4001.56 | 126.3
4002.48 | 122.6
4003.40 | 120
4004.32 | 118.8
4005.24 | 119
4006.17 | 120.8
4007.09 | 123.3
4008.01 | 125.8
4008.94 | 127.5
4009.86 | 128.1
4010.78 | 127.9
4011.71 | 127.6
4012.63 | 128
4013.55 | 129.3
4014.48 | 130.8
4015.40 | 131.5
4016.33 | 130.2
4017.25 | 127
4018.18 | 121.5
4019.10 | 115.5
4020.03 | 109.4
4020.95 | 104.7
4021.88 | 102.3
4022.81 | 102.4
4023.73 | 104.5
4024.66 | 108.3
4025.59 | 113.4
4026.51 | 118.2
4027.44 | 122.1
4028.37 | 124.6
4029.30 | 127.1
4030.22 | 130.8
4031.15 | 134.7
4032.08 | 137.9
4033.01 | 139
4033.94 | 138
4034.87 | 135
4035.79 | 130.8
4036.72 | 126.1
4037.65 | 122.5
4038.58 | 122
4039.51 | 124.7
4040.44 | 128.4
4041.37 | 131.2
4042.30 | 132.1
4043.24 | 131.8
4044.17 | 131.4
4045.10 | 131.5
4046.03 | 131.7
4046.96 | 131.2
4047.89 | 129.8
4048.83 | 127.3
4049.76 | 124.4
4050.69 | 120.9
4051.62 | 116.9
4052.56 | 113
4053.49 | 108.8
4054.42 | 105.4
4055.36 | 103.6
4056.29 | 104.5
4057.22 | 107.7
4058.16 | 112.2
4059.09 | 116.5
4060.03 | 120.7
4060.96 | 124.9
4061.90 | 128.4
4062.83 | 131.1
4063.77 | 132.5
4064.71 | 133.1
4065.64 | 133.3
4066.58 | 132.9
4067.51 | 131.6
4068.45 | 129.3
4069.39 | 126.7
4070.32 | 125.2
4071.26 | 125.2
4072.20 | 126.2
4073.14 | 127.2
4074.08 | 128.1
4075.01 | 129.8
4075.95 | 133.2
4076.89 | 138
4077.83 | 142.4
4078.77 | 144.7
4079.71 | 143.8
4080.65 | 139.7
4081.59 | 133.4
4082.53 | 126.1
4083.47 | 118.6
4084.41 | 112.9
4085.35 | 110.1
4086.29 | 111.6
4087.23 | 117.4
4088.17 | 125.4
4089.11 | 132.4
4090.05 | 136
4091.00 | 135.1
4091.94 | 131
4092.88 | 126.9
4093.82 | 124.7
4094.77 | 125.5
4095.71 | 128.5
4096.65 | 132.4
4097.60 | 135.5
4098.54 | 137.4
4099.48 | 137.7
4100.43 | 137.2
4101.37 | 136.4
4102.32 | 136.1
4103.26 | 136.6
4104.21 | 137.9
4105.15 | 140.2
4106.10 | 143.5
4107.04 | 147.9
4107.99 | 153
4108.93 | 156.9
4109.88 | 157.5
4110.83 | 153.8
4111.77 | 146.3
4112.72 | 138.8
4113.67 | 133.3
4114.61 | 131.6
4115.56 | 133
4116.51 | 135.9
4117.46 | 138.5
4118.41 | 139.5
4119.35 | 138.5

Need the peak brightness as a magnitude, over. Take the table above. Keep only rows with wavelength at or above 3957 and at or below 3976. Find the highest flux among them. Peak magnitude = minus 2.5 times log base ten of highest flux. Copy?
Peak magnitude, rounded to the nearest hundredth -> -5.41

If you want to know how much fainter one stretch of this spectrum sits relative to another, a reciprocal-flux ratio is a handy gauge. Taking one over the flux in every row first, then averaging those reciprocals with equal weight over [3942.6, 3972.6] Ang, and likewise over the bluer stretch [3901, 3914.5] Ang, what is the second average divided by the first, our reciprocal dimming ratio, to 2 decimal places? 0.99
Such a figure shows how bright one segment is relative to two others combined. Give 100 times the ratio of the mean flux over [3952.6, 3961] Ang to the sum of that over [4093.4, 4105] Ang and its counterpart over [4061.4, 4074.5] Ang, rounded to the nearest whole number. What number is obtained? 54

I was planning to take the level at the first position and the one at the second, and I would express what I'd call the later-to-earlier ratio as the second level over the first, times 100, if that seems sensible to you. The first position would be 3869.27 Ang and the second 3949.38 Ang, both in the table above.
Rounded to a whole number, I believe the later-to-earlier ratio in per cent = 80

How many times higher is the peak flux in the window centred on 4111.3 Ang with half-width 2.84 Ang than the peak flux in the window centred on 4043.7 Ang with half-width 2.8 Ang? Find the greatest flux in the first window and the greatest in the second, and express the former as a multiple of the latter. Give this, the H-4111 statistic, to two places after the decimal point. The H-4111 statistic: 1.19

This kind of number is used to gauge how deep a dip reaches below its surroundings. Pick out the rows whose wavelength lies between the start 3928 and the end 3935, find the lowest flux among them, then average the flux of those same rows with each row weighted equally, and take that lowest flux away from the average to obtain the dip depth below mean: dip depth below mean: 4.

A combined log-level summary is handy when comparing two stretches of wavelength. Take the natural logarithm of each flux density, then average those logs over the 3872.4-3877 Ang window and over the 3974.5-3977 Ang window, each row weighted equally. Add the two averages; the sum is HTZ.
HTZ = 9.72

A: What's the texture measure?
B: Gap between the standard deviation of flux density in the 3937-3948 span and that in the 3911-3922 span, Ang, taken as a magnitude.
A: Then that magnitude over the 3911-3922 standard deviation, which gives 0.65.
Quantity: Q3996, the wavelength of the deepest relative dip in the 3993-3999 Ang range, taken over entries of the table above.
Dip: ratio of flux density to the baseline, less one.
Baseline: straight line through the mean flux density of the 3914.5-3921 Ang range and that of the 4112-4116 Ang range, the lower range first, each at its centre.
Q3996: 3993.27 Ang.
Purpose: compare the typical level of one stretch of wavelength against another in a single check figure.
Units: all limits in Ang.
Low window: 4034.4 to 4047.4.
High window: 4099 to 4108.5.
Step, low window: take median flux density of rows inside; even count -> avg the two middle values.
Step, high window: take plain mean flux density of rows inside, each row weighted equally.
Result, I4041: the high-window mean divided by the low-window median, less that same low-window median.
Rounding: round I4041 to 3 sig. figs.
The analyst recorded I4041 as -130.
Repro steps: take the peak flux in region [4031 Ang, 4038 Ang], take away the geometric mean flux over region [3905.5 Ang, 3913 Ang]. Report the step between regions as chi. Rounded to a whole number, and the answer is 10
